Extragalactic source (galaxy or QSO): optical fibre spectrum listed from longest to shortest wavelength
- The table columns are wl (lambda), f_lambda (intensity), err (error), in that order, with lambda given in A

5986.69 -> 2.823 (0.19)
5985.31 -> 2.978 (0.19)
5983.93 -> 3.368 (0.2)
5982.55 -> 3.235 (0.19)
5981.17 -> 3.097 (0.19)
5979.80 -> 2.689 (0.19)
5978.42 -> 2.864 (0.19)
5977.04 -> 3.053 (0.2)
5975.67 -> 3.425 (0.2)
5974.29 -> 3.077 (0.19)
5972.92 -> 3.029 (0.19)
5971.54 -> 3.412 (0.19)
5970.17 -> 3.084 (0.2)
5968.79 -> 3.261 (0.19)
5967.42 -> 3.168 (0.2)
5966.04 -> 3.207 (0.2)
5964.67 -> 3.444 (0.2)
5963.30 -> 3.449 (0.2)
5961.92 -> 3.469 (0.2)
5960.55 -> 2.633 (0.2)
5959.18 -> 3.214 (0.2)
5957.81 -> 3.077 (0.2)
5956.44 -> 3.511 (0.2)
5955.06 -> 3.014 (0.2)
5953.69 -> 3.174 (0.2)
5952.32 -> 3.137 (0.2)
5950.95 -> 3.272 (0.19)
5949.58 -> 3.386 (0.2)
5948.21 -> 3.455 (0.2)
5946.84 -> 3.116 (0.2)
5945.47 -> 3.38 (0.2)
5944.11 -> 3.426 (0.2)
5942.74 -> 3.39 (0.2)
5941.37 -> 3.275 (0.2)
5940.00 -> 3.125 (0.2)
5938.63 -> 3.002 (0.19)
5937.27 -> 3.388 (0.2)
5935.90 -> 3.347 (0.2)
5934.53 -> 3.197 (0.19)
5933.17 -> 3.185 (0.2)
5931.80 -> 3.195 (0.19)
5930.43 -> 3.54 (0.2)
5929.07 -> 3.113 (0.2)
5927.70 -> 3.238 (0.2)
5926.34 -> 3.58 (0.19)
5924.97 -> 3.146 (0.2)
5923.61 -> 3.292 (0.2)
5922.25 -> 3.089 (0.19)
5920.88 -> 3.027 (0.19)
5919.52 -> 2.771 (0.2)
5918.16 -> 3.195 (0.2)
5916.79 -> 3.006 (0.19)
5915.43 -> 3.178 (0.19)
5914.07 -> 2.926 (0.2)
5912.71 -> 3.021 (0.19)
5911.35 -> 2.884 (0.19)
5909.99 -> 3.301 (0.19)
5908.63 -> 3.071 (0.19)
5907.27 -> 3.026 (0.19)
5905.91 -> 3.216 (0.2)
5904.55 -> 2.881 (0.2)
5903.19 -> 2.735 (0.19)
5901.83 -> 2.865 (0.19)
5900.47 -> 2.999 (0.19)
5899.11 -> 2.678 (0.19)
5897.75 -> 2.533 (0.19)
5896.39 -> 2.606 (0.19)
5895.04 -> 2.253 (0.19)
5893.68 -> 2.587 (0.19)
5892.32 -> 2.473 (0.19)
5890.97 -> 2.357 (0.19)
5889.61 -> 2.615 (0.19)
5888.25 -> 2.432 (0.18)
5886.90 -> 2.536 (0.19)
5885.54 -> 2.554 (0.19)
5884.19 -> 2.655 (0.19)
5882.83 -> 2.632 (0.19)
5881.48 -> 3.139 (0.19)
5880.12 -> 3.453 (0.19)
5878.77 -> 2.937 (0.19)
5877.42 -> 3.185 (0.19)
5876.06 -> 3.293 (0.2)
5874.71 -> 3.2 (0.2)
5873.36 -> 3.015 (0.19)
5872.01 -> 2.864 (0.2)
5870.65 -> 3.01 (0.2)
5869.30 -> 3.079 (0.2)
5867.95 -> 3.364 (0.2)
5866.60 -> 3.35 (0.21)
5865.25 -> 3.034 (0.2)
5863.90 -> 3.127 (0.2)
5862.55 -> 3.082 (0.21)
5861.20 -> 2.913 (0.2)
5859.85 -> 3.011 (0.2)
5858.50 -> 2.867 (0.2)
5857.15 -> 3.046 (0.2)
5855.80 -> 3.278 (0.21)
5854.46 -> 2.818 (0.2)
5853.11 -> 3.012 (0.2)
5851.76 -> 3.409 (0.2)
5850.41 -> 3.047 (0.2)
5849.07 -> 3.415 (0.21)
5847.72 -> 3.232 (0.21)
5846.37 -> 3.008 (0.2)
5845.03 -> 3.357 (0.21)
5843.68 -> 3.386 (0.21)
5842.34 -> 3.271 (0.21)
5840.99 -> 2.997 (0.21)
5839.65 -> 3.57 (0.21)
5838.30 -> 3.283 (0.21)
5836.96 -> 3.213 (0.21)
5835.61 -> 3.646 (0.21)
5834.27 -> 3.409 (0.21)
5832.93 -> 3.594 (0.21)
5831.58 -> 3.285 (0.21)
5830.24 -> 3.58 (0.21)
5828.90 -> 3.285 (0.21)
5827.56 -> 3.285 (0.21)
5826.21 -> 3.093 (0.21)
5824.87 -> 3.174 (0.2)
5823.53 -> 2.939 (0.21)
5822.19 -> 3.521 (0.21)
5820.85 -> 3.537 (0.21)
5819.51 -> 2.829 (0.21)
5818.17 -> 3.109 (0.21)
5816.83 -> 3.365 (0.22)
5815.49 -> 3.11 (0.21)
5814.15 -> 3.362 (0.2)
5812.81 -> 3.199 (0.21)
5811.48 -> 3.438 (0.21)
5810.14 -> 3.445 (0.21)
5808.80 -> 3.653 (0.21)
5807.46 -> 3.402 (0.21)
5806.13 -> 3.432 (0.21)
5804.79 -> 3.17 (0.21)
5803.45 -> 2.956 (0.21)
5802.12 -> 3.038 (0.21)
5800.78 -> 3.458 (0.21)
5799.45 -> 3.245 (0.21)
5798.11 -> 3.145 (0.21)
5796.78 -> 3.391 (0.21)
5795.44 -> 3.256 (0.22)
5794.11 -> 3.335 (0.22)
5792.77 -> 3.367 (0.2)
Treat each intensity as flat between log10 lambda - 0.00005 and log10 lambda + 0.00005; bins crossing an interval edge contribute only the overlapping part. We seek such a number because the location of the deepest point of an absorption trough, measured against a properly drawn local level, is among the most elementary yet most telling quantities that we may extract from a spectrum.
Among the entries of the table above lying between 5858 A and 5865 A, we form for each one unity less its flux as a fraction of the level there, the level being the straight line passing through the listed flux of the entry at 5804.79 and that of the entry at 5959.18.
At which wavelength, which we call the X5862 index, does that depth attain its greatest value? 5858.50 A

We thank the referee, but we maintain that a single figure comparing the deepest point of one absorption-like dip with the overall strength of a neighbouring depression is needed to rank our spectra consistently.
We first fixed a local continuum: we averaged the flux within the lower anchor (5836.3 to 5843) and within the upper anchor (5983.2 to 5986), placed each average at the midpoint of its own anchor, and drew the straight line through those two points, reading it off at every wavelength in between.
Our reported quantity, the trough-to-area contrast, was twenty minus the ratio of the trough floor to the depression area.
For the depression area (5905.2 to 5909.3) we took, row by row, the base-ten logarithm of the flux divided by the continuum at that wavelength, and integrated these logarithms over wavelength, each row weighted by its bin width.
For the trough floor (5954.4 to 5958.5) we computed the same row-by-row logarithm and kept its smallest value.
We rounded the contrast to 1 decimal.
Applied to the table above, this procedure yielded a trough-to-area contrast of 19.6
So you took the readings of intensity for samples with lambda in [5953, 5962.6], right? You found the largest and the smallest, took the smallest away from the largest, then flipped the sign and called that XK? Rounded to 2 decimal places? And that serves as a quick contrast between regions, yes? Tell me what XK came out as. -0.88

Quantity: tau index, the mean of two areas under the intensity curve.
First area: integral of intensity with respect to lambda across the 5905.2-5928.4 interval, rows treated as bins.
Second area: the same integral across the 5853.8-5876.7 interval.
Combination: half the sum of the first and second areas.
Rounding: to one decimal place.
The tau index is 71.4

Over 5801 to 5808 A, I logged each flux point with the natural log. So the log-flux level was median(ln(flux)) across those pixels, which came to 1.15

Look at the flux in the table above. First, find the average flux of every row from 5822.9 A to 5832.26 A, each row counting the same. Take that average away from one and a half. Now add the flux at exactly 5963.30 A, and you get 1.7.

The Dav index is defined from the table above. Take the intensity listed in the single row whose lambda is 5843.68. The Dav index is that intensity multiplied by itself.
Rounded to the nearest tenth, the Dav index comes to 11.5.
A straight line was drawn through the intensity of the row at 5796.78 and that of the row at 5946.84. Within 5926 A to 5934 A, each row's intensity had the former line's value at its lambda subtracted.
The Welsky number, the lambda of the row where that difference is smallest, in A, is 5929.07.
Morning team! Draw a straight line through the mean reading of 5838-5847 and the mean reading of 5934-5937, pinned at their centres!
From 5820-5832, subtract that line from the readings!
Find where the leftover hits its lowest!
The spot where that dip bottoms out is 5823.53 A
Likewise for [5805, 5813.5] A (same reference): 5812.81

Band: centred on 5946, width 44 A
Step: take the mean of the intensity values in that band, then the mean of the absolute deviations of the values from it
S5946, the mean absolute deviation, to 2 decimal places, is 0.15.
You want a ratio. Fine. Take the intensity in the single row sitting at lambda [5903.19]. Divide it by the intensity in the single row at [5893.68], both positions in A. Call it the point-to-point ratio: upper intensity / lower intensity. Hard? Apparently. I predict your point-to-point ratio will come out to 1.06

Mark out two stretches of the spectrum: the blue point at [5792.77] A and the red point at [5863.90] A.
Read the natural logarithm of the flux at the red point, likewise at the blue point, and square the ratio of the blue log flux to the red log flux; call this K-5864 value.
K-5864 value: 1.13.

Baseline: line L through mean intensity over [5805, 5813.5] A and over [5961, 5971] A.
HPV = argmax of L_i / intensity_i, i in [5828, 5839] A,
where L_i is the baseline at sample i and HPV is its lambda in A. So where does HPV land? 5836.96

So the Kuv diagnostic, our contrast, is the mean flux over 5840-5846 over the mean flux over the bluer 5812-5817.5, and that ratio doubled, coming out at 2.00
